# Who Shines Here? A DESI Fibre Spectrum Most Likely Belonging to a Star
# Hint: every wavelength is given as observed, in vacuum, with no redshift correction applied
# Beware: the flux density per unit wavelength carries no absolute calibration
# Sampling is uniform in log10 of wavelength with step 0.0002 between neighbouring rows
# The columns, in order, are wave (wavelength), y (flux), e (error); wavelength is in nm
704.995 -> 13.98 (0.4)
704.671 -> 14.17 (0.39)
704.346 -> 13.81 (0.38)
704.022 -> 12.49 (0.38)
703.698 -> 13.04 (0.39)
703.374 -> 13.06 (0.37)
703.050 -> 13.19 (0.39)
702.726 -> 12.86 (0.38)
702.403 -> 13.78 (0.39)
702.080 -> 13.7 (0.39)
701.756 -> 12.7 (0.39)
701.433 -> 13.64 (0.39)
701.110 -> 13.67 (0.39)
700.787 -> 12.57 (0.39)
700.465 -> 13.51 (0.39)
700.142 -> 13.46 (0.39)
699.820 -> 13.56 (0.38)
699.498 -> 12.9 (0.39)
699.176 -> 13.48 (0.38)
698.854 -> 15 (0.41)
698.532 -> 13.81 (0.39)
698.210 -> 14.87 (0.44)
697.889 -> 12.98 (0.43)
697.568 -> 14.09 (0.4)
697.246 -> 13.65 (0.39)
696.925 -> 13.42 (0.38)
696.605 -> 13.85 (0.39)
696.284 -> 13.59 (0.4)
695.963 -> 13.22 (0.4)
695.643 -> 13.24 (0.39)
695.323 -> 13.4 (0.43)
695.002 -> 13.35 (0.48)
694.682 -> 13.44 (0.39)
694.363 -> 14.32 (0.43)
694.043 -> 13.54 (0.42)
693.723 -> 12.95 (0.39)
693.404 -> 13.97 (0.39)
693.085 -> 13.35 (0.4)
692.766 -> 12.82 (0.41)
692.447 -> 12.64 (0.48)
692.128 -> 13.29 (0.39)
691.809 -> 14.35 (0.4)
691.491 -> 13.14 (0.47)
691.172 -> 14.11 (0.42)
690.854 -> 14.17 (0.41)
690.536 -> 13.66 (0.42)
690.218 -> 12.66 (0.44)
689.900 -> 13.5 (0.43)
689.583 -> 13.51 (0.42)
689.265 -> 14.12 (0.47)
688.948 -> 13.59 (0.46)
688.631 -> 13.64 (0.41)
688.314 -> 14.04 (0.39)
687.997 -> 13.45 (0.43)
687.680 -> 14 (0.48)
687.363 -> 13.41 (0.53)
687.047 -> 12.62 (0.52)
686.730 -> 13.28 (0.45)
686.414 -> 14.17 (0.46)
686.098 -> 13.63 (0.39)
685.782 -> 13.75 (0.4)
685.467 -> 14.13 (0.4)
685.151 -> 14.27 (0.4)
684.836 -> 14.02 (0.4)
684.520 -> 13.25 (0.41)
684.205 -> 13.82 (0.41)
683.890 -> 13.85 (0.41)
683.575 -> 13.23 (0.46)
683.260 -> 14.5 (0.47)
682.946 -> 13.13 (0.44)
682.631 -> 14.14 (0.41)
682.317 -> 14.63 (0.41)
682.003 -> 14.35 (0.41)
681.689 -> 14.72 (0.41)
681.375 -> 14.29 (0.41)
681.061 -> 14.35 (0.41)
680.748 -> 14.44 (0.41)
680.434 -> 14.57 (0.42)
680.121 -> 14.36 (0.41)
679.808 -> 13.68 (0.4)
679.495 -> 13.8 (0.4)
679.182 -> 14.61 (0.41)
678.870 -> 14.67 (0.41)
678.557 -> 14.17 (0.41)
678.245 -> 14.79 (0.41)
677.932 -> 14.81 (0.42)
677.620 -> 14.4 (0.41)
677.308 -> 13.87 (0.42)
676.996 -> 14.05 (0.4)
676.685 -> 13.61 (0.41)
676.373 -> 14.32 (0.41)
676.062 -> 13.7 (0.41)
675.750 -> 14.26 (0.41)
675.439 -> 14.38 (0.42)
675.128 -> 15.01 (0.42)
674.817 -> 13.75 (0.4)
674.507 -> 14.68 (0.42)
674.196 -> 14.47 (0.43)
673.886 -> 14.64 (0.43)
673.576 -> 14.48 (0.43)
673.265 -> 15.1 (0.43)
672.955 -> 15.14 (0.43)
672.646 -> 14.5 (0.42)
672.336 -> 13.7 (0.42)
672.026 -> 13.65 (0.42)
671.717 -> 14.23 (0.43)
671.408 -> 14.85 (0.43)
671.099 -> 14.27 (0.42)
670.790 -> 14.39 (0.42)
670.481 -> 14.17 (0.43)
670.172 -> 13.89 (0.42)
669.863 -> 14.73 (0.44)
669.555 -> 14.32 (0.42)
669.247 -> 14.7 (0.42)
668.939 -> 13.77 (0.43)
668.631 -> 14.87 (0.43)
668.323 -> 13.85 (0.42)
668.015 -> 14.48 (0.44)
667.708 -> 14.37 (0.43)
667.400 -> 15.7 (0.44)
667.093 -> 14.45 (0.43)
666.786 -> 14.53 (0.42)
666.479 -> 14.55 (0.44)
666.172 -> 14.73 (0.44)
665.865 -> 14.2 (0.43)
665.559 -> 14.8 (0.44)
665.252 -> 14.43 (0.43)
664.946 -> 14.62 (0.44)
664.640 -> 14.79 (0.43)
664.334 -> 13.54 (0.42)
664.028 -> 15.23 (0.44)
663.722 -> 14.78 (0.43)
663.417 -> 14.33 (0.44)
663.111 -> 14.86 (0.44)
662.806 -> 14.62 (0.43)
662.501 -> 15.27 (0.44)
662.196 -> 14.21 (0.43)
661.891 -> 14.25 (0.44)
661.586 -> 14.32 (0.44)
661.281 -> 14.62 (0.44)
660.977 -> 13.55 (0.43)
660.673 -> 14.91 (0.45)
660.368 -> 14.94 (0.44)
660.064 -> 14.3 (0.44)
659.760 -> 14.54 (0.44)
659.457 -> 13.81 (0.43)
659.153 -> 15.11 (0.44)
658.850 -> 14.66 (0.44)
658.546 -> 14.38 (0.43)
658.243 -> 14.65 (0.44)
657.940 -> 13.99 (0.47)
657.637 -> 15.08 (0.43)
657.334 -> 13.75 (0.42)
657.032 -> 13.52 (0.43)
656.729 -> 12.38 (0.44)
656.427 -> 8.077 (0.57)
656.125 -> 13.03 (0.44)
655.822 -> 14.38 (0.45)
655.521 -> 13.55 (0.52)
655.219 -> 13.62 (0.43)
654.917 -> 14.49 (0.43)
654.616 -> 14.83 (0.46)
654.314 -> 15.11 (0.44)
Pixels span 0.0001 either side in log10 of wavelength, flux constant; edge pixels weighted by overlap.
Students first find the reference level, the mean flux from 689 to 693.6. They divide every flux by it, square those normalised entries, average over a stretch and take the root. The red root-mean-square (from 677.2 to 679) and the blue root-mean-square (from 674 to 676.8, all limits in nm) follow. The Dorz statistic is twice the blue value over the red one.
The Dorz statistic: 1.97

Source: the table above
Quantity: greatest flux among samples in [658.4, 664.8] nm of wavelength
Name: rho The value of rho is 15.27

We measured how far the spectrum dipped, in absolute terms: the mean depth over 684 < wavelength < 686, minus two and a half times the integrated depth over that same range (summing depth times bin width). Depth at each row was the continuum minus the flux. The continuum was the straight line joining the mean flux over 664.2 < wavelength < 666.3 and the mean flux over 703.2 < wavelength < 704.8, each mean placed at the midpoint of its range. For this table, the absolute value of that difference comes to 0.02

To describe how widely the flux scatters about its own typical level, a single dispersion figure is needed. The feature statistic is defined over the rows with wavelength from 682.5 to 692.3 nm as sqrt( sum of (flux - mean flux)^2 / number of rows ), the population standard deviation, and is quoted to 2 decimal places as 0.47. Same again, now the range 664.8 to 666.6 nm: 0.20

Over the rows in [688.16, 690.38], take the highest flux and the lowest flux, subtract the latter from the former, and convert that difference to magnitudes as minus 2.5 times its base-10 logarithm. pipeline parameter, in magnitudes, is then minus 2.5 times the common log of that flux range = -0.41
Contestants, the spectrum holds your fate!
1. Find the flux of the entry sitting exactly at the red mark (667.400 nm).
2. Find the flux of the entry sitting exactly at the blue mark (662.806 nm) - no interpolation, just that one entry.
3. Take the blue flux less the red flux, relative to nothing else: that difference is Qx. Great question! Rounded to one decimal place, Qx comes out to -1.1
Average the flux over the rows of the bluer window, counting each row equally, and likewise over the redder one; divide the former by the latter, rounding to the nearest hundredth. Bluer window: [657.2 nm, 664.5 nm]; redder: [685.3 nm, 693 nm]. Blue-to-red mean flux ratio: 1.07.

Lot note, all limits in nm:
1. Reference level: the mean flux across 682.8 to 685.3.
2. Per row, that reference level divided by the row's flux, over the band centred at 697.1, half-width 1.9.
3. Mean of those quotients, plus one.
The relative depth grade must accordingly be 2.00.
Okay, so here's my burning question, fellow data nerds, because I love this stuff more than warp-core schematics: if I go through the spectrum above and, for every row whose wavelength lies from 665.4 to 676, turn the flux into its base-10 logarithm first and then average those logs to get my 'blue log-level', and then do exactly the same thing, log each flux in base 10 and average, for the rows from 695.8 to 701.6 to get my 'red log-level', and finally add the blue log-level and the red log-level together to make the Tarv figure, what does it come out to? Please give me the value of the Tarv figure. 2.294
